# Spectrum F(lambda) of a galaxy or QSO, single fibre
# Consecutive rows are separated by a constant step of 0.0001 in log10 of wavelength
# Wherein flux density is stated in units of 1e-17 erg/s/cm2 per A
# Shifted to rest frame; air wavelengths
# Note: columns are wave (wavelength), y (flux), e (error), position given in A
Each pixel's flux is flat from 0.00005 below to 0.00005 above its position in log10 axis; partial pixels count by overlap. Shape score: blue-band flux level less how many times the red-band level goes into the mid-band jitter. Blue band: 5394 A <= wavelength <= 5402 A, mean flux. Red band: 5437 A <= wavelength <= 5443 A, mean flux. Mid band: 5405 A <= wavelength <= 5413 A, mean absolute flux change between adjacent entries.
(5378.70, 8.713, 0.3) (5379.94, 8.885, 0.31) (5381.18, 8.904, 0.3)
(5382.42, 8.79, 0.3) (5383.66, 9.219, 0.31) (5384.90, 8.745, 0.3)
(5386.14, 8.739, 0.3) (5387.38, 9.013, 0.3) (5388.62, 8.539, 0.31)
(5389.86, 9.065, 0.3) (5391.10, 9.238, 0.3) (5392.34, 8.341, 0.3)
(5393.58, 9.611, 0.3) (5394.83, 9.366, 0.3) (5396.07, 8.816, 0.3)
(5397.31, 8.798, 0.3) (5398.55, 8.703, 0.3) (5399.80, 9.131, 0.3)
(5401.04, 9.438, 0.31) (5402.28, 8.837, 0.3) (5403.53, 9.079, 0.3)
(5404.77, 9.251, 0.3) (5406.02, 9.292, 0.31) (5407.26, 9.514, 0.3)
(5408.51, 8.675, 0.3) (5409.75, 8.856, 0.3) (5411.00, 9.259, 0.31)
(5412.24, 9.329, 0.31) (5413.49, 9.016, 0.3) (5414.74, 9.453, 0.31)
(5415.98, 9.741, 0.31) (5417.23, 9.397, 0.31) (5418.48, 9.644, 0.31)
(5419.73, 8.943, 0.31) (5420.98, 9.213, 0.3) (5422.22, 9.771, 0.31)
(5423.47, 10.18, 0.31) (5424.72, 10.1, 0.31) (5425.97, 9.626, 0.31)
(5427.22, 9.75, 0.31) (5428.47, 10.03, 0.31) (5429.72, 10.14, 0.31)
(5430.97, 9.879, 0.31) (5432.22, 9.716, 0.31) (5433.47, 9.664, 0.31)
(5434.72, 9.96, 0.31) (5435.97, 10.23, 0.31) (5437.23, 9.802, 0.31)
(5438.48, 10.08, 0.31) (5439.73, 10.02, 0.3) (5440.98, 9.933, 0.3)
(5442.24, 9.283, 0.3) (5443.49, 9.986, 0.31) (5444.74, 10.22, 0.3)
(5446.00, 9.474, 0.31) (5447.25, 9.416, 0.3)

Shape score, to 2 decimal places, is 9.01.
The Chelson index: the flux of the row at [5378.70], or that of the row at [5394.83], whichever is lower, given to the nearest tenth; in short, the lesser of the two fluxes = 8.7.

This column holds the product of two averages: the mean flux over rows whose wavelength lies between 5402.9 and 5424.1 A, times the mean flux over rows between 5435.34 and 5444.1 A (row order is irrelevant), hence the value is 92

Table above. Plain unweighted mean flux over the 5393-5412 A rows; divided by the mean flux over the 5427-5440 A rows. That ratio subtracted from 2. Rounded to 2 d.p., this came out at 1.08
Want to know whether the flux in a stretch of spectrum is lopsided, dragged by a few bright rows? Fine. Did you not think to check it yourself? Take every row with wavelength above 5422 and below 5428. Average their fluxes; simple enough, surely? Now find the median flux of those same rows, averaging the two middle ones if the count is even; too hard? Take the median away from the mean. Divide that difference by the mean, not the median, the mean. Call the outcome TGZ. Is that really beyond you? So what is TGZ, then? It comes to 0.012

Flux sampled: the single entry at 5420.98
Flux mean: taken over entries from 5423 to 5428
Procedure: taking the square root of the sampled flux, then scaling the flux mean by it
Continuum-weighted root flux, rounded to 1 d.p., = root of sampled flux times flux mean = 30.1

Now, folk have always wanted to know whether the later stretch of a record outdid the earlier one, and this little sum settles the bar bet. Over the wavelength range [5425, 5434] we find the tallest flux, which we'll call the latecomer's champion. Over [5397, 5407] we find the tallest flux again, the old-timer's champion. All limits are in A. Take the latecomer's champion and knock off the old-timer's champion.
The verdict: 0.70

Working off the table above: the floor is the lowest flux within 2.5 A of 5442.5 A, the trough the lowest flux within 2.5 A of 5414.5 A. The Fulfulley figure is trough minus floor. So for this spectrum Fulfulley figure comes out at -0.27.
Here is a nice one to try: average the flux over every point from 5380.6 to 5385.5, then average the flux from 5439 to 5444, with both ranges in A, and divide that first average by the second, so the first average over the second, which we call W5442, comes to 0.909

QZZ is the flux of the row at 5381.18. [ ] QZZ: 8.904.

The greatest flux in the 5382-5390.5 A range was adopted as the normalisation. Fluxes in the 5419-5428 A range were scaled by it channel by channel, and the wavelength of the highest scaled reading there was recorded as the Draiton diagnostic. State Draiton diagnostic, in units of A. 5423.47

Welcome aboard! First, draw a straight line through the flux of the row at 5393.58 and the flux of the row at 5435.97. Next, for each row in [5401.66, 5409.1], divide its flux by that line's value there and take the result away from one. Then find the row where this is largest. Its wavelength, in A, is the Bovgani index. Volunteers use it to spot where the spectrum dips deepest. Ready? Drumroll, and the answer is 5408.51 A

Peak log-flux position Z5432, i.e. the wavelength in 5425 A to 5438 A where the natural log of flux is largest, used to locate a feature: 5435.97 A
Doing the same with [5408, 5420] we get 5415.98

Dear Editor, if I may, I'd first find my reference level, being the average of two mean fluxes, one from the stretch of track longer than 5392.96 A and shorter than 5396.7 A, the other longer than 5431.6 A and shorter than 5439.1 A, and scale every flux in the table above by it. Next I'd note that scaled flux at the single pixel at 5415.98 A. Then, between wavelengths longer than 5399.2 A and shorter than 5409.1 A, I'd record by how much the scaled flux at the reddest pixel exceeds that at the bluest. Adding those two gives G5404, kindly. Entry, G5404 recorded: 0.97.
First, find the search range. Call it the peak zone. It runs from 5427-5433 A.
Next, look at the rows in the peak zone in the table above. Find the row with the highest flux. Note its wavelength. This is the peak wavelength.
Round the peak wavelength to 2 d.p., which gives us 5429.72 A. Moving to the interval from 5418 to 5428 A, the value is 5423.47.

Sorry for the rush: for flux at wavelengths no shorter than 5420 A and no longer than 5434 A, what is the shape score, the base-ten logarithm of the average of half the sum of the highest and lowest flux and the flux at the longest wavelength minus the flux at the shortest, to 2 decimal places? 0.71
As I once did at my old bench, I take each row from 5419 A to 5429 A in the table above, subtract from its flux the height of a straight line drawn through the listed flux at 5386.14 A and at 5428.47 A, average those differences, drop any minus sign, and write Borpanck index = 0.20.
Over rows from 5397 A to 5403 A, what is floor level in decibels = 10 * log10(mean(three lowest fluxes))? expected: 9.43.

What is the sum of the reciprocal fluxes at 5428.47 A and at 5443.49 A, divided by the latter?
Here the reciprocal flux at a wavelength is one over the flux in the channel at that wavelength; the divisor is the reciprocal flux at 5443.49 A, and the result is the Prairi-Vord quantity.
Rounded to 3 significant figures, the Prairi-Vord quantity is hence 2.00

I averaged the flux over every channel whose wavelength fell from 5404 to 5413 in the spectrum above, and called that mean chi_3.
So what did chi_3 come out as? 9.2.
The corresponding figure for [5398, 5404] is 9.0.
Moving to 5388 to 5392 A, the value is 8.9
